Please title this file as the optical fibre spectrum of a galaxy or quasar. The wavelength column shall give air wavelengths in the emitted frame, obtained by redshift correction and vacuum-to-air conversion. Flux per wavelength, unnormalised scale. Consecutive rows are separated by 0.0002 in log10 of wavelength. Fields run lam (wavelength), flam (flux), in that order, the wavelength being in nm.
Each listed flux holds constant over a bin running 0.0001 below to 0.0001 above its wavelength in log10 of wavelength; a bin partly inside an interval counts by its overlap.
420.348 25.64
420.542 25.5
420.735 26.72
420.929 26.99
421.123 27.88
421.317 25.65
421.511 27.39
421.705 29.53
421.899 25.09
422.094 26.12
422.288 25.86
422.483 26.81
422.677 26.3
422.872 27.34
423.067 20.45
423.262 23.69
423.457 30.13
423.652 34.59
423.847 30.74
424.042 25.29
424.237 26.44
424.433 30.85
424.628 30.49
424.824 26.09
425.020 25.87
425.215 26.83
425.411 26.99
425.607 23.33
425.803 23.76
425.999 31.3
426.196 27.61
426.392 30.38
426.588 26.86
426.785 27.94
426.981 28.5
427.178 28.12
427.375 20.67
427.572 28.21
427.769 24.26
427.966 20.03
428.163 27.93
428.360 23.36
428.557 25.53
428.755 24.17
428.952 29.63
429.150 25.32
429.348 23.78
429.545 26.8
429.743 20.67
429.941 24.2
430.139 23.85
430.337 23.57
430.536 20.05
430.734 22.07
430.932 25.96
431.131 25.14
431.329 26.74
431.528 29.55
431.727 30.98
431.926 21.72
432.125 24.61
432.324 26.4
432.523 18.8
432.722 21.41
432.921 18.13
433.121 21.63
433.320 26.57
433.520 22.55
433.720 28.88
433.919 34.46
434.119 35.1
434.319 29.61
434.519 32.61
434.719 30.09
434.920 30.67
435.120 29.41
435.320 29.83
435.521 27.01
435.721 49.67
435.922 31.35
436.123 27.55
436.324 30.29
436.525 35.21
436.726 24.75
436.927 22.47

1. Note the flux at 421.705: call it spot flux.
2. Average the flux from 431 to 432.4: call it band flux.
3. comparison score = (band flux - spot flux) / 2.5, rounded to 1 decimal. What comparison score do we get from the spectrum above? -1.2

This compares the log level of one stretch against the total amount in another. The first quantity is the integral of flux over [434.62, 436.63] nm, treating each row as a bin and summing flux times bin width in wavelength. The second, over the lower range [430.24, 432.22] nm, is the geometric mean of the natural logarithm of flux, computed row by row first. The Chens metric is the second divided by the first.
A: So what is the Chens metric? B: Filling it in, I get 0.050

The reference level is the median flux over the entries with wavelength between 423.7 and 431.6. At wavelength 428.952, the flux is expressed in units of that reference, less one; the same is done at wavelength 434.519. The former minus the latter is -0.11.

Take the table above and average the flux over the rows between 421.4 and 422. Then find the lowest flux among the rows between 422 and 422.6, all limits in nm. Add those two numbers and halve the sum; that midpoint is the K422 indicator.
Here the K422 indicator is 26.6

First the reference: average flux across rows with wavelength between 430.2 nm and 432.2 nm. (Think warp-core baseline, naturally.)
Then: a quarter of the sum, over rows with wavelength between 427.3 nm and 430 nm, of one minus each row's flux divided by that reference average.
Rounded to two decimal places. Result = 0.06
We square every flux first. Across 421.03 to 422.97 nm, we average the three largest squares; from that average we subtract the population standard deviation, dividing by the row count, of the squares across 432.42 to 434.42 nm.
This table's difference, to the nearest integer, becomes 487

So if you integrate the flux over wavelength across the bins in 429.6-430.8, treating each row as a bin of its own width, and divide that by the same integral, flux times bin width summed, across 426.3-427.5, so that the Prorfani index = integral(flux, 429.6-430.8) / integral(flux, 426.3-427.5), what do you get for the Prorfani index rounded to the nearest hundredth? 0.83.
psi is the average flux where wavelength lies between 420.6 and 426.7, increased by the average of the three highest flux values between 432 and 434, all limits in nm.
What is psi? 57.2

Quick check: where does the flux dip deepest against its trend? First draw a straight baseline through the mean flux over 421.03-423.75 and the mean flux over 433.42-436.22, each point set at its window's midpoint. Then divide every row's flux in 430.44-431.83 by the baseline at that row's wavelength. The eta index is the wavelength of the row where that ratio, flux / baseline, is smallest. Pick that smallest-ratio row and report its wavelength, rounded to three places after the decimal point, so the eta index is 430.536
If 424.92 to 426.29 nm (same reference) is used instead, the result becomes 425.607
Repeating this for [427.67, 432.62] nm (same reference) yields 432.523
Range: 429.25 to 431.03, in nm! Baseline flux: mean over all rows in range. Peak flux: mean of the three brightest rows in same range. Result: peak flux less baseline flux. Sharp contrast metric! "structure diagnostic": 2.21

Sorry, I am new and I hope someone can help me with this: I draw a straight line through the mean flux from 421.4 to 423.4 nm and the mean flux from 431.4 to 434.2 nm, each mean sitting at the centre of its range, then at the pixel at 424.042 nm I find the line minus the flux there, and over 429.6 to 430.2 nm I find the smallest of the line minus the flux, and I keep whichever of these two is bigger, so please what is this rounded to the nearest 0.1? 1.6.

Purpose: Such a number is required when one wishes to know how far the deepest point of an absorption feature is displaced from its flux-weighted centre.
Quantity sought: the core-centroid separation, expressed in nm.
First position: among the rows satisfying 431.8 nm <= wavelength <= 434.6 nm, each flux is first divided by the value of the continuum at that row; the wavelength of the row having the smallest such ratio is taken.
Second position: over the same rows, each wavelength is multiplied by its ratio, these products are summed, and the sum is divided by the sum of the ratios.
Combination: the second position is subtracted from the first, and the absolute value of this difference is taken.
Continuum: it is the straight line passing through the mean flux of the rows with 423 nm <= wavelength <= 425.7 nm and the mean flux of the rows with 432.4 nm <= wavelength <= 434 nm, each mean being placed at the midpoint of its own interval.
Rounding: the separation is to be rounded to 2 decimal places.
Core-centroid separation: 0.43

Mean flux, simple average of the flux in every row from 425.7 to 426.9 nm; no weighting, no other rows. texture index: 28.0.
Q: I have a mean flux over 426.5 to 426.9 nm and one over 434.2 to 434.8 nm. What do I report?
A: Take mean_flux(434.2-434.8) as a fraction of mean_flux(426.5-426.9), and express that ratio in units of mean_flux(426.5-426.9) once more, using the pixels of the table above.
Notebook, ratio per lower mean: 0.0410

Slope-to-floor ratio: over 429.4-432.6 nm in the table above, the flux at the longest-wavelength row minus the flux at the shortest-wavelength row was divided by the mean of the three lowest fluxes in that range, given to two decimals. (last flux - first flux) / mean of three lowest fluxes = -0.40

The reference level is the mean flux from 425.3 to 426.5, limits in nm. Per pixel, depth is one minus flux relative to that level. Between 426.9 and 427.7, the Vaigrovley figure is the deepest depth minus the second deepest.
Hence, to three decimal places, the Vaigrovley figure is 0.274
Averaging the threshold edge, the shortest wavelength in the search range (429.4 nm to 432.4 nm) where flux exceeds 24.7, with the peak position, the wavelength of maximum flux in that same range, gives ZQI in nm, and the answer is 430.64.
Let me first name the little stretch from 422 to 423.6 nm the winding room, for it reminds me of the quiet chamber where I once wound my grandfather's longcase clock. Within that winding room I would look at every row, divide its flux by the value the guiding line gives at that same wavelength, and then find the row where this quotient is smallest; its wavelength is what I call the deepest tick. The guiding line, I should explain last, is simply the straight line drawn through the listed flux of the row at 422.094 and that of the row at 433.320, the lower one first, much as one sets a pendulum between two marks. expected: 423.067 nm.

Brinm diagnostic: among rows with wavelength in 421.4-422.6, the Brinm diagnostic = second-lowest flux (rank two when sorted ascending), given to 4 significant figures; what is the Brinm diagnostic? 25.86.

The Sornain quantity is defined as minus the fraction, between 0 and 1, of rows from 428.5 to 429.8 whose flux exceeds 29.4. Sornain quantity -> -0.1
